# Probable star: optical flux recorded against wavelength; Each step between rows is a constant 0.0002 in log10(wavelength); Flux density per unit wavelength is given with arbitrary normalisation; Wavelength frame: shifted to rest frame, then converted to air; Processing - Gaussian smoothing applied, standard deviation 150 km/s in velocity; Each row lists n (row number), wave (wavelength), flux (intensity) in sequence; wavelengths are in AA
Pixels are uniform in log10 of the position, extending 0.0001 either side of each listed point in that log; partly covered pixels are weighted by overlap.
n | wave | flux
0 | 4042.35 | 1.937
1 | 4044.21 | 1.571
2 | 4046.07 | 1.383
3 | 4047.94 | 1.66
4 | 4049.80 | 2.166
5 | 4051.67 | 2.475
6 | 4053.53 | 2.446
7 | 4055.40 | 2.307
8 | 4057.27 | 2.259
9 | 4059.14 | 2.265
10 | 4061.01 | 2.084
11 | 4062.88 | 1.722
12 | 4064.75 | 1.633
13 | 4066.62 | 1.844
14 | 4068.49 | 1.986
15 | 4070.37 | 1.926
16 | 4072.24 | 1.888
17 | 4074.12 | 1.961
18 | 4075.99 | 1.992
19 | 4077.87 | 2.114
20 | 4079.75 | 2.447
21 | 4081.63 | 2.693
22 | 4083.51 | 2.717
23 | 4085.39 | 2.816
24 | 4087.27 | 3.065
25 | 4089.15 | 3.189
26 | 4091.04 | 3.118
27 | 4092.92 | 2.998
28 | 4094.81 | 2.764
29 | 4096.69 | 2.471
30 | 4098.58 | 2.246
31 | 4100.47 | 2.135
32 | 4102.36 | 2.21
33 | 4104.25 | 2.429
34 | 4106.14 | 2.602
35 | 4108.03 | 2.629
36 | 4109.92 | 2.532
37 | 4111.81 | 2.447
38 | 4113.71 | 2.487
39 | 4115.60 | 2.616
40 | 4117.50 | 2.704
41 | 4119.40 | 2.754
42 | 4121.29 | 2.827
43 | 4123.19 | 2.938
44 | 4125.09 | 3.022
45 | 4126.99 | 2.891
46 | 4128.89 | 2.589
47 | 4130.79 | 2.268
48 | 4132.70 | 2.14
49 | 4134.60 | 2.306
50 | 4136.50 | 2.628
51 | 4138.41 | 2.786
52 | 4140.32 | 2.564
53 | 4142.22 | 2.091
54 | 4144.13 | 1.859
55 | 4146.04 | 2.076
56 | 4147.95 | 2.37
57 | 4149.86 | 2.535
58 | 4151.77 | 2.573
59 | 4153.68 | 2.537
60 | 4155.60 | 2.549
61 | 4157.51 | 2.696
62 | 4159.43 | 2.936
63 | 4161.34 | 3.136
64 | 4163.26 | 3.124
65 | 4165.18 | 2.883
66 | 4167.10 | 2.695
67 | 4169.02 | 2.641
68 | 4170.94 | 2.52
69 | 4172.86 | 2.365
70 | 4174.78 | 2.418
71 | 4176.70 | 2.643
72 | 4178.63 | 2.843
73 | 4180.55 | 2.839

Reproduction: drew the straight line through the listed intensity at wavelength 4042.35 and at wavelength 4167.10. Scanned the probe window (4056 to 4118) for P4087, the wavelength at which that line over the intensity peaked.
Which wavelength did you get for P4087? 4064.75 AA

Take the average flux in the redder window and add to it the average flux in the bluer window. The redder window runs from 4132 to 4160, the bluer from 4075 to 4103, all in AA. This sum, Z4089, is 5.04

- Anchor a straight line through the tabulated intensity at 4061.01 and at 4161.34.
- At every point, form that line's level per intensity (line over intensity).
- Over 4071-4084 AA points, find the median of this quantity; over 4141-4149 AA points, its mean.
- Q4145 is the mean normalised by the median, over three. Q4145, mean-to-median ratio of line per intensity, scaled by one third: 0.44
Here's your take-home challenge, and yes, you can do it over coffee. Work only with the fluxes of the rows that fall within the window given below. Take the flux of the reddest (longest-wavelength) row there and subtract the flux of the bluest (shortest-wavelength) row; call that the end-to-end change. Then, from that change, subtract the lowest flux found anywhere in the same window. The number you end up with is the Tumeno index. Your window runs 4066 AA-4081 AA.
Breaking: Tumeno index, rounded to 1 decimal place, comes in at -1.2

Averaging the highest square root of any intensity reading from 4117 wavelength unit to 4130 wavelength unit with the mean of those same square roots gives 1.71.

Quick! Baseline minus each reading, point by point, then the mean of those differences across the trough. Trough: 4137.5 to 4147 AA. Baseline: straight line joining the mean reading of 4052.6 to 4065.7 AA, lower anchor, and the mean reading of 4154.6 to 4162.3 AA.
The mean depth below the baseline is 0.44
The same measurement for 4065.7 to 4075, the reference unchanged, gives 0.26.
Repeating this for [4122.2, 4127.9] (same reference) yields -0.37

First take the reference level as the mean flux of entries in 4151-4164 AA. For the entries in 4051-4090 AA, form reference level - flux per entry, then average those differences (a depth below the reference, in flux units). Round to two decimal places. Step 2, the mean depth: 0.52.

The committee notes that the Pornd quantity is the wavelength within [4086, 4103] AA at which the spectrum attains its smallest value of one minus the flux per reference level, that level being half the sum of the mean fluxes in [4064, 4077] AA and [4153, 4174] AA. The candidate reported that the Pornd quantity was 4089.15 AA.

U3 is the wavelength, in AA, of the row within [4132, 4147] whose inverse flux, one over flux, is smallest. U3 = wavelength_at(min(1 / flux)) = 4138.41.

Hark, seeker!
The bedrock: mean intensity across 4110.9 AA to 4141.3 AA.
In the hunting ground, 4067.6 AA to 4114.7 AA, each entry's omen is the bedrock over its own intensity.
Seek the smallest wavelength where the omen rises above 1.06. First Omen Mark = 4068.49 AA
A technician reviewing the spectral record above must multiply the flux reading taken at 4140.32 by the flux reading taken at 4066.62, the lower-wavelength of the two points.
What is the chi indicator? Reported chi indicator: 4.7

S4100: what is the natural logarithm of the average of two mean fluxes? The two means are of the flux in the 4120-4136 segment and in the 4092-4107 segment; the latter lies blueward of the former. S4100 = 0.937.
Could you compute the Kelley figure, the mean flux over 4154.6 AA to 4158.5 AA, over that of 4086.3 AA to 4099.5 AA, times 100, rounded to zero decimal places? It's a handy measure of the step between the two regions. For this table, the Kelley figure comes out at 92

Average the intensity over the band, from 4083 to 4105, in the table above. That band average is 2.68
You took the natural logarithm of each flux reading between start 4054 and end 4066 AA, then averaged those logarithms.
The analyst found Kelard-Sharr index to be 0.71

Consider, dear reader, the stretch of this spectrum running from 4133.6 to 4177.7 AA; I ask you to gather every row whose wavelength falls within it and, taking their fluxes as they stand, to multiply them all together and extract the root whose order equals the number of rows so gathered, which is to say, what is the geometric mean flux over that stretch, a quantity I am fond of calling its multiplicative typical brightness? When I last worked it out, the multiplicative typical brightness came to 2.54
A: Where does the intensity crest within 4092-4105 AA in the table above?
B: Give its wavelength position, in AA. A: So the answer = 4092.92 AA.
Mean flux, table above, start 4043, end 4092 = 2.22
